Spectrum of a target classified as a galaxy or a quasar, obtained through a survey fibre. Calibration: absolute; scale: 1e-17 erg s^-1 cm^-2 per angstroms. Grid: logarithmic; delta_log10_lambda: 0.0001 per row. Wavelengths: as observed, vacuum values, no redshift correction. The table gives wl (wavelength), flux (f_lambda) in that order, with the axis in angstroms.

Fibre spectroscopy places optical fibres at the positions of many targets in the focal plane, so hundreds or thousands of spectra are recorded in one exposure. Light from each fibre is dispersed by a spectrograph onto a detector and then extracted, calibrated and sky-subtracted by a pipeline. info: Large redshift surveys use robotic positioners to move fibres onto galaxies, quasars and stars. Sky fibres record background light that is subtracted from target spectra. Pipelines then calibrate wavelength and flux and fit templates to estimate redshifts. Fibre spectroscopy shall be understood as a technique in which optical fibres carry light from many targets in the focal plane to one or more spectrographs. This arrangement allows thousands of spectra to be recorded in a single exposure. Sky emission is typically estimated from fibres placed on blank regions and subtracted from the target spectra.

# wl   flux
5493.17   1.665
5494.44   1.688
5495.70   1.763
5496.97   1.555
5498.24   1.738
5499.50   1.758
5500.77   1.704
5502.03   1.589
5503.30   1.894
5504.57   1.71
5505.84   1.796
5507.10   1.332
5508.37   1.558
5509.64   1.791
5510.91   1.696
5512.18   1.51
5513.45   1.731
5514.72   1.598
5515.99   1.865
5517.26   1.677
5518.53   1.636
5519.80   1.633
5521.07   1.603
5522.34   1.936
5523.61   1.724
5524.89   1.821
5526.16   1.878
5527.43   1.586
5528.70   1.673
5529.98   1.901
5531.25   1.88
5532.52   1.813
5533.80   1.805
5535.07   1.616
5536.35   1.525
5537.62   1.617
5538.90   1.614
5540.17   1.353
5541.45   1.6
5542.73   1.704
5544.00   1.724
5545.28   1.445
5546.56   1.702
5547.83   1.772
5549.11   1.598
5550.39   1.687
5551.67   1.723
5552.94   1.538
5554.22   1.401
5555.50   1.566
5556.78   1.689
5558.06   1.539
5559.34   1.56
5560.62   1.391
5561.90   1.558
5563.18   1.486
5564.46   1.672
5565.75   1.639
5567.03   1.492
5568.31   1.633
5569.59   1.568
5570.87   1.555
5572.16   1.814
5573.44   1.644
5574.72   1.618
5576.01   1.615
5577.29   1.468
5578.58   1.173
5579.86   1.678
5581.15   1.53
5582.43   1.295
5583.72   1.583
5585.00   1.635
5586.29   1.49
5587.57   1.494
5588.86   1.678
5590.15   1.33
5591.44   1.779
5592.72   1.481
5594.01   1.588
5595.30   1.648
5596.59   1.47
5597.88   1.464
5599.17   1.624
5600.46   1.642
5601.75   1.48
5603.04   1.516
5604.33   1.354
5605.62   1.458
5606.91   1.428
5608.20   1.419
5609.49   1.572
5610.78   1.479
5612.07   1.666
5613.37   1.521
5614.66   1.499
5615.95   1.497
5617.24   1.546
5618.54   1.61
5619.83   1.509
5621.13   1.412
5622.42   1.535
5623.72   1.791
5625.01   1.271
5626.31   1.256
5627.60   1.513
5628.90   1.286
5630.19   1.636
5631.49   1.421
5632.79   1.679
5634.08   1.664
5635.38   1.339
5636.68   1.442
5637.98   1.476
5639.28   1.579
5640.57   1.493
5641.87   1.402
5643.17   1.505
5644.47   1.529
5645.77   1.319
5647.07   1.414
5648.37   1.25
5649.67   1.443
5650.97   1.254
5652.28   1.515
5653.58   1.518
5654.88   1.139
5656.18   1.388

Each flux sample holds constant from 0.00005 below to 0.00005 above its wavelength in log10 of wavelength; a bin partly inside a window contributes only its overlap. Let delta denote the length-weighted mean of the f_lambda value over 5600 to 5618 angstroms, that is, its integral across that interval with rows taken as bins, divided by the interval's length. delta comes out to 1.50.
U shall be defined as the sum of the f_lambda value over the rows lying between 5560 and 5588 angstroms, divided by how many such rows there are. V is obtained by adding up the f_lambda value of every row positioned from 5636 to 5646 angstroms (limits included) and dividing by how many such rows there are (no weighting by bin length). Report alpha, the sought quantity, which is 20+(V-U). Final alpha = 19.9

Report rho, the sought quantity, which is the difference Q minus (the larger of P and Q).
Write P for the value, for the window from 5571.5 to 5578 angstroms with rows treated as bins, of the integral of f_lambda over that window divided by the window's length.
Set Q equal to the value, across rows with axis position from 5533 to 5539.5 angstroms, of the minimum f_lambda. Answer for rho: -0.10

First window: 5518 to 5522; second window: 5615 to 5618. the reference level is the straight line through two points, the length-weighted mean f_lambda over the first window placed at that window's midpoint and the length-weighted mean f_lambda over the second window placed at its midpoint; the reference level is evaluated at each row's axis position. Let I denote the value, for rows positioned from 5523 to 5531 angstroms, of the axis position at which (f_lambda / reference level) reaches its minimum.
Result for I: 5527.43 angstroms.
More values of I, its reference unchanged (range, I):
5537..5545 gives 5540.17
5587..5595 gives 5590.15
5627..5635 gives 5628.90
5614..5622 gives 5621.13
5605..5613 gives 5608.20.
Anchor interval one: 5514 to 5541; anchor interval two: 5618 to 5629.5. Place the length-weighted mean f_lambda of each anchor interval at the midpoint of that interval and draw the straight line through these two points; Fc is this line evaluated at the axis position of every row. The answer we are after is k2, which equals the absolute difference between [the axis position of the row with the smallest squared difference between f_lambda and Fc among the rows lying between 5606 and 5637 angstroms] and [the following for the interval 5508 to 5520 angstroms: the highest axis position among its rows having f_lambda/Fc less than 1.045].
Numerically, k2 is 116.9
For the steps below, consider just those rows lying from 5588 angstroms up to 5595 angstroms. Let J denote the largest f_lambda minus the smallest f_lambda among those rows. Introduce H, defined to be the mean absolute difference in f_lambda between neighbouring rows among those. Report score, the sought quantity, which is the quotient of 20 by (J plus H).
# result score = 27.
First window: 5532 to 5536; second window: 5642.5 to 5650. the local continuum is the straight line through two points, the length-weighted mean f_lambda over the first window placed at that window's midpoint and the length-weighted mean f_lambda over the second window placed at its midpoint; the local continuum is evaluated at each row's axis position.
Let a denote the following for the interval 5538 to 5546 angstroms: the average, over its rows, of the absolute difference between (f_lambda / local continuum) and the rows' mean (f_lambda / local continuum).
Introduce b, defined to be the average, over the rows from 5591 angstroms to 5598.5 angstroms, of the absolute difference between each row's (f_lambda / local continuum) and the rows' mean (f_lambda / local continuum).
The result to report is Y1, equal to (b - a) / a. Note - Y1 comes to -0.1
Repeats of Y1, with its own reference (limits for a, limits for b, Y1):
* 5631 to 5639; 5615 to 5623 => -0.6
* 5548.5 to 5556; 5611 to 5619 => -0.2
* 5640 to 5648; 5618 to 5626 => 0.9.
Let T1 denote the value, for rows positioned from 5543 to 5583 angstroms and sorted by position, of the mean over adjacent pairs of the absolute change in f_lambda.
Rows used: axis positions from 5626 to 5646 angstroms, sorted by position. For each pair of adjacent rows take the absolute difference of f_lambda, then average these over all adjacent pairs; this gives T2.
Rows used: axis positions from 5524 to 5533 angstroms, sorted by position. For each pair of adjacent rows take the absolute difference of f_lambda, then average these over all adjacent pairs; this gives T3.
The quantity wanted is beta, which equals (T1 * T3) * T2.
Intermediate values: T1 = 0.149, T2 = 0.160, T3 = 0.125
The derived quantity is 0.0030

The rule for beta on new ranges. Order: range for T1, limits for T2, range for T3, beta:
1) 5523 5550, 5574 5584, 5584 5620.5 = 0.0037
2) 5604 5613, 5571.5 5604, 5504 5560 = 0.0023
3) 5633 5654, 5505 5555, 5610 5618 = 0.0016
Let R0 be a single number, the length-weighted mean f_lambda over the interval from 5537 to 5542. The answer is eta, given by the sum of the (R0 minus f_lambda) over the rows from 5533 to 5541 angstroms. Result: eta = -0.27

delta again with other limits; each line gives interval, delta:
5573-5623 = 1.52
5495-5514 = 1.67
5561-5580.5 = 1.57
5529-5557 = 1.65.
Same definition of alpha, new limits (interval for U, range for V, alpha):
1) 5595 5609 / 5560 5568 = 20.0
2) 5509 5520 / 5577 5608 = 19.8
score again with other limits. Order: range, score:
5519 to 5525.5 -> 40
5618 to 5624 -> 38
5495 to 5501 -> 62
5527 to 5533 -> 48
